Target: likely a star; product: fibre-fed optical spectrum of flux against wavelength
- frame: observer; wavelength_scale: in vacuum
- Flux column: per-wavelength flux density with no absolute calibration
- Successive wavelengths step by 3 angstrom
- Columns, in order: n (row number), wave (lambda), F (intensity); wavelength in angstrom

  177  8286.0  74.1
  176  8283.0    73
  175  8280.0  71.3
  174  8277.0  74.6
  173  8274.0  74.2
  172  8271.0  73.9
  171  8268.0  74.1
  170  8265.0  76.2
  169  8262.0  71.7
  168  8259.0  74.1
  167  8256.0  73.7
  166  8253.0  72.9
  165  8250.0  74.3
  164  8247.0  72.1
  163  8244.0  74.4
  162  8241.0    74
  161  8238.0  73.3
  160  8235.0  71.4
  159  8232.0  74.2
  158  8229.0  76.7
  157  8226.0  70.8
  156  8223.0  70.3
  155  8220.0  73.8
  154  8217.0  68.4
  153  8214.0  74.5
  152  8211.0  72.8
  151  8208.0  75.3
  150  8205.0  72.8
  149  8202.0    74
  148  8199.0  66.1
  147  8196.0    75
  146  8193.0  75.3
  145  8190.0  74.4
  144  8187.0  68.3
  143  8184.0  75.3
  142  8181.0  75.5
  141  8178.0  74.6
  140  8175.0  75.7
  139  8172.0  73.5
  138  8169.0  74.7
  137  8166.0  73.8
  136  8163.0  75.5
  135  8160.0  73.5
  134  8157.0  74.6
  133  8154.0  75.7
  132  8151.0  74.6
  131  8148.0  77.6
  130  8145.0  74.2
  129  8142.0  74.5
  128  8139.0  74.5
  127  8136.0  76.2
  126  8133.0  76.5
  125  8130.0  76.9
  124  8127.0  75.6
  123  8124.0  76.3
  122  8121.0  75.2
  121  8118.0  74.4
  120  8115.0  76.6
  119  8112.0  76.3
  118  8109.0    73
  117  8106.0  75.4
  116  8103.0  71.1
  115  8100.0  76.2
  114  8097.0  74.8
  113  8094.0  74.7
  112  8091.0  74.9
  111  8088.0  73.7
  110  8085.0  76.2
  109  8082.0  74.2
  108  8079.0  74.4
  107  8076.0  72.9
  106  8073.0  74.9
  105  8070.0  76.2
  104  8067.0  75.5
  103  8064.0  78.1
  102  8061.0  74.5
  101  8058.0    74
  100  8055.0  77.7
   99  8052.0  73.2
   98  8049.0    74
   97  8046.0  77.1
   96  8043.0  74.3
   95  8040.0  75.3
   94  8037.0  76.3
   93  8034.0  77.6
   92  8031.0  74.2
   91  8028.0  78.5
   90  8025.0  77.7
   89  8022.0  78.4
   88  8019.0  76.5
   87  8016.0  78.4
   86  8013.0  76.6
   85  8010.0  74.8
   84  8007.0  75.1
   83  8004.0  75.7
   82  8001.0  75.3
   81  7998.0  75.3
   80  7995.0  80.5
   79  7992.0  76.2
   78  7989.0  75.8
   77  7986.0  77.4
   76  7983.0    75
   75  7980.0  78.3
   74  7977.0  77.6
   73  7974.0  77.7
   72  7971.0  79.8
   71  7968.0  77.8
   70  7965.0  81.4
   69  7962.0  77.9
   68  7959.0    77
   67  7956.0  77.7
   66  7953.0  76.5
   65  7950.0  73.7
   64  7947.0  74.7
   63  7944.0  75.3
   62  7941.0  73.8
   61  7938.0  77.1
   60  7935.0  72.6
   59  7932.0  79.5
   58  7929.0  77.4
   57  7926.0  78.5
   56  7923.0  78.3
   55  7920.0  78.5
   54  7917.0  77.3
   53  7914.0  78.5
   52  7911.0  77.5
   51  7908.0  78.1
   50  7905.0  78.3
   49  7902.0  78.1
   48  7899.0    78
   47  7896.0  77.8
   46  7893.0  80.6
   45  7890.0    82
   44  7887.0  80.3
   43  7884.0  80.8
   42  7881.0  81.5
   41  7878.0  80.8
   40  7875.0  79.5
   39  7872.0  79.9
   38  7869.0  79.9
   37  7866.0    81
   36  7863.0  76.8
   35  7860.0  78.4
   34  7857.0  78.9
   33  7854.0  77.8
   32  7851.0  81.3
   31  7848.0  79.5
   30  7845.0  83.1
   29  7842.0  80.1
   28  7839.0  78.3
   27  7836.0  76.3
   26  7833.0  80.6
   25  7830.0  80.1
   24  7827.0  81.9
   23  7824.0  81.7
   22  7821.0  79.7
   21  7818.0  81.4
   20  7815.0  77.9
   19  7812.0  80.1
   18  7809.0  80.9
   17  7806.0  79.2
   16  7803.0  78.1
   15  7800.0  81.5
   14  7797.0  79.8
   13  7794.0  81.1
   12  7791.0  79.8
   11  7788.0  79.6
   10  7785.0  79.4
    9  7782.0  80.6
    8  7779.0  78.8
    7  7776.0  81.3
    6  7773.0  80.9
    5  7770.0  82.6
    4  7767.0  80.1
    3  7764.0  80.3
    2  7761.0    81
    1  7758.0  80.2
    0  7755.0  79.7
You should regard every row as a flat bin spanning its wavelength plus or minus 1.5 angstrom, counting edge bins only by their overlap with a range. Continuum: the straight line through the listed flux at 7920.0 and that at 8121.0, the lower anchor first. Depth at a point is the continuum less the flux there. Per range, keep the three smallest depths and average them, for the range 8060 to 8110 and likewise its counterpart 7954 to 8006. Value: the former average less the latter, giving 2.0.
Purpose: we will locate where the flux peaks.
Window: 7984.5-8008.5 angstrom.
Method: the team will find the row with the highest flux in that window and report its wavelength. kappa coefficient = 7995.0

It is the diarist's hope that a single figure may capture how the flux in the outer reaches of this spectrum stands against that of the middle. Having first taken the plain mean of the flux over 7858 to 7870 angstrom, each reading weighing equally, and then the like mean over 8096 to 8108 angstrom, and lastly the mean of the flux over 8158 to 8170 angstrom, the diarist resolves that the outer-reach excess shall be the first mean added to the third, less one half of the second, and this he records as 116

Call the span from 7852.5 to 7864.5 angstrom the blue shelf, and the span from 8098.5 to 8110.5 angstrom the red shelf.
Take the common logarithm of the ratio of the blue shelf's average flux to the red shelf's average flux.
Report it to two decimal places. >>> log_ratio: 0.02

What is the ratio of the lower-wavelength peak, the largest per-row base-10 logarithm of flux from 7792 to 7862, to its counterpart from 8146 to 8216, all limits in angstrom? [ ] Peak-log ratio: 1.016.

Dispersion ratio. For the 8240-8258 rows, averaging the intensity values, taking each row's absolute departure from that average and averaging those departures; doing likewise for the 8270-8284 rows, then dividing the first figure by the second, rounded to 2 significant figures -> 0.71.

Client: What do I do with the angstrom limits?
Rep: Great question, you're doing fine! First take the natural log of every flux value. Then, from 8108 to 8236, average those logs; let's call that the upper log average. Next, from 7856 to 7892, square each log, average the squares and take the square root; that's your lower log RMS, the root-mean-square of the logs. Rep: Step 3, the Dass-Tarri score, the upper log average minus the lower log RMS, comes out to -0.076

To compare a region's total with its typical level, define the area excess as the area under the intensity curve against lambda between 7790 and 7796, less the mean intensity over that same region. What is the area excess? 402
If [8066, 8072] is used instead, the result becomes 379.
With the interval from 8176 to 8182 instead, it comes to 375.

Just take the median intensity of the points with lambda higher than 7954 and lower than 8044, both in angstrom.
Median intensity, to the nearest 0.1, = 77.2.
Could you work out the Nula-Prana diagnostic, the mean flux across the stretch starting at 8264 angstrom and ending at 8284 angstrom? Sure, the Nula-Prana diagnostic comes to 73.9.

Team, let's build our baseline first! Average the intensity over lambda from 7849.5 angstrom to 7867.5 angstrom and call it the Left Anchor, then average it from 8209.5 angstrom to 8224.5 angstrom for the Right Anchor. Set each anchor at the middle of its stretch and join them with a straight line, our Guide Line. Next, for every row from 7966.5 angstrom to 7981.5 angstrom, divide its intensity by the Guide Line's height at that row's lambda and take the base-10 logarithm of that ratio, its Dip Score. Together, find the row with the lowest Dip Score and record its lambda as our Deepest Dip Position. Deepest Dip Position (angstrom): 7977.0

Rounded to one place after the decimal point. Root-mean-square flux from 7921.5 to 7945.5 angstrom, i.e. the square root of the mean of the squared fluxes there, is 76.6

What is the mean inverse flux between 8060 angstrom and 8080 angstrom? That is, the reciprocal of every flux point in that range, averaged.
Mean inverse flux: 0.0133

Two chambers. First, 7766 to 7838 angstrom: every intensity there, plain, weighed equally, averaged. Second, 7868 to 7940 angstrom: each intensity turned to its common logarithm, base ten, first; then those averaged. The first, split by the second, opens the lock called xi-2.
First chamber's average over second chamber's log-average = 42.3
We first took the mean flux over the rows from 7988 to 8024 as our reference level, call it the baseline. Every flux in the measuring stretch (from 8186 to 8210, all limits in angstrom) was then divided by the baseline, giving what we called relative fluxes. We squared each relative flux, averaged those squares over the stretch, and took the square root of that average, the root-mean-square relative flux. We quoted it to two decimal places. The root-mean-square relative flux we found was 0.95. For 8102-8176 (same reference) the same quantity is 0.98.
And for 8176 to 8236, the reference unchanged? 0.95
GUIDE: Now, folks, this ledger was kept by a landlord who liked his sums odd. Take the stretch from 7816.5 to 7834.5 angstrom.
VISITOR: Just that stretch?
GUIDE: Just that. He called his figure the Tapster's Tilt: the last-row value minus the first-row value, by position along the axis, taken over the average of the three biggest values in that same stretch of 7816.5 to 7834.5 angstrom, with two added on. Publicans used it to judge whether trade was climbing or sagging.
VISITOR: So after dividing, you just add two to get 1.99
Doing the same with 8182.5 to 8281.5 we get 1.95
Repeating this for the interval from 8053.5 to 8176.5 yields 1.97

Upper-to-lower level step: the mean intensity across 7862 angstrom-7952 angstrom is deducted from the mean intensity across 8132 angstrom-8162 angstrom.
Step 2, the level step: -3.0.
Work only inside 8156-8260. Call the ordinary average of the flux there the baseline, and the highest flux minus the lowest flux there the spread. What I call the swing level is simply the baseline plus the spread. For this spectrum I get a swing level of 84.0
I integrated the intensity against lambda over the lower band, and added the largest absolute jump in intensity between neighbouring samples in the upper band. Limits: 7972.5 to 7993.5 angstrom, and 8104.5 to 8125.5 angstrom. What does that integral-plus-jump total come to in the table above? 1617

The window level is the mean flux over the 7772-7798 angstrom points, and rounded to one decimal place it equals 80.1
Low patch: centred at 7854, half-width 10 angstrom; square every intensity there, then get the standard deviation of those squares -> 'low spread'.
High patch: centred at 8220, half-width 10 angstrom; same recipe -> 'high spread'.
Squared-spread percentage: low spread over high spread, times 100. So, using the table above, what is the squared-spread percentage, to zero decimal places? 84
